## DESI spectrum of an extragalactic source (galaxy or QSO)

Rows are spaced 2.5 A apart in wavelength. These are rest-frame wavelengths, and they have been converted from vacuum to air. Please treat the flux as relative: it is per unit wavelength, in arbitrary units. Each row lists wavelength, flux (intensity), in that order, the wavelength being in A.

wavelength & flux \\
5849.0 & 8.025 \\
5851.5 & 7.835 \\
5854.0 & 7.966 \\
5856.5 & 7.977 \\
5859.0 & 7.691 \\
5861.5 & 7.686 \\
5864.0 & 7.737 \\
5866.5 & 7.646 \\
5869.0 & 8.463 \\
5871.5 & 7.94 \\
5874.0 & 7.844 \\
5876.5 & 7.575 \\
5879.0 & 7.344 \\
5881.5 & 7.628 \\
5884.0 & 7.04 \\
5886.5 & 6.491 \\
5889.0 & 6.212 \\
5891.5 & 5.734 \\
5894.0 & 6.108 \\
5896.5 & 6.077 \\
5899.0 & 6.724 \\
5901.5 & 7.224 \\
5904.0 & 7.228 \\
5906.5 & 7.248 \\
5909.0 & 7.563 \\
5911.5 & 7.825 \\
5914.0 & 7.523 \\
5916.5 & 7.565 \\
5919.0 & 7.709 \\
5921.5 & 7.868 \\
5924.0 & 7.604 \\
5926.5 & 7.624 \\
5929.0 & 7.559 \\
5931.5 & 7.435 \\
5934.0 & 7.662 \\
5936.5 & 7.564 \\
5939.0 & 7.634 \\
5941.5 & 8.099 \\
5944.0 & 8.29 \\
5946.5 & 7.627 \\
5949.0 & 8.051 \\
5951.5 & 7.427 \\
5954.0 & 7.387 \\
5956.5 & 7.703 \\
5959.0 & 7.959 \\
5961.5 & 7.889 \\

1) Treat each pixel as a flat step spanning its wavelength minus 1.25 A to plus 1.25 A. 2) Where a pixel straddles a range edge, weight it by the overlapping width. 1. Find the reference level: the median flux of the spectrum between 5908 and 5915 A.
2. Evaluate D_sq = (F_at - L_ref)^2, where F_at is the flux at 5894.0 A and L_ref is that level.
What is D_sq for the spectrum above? 2.12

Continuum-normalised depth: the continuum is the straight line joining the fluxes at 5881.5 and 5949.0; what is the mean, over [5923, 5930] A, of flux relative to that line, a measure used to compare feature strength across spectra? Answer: 0.960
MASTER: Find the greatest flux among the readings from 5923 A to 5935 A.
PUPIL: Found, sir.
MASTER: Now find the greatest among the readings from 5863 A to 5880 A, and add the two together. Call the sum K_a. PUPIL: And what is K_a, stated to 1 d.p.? 16.1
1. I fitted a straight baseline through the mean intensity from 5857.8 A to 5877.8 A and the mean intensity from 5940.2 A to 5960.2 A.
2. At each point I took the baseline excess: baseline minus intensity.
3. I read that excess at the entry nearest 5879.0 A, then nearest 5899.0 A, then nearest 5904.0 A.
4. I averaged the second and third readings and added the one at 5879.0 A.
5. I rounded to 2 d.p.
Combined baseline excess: 1.32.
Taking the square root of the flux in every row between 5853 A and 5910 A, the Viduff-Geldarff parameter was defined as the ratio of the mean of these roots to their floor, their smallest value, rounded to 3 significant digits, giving 1.12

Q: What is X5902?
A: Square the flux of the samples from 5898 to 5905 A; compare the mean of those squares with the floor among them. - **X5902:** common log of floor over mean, -0.043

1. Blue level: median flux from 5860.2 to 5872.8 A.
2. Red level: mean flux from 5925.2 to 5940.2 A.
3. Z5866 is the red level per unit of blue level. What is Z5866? 0.98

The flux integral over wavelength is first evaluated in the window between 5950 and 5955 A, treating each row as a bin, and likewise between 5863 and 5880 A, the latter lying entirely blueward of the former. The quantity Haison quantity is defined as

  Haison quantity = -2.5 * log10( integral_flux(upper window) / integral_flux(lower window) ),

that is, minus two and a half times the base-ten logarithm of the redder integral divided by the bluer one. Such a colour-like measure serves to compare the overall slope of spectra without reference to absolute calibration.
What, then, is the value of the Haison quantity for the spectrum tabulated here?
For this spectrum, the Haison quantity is 1.4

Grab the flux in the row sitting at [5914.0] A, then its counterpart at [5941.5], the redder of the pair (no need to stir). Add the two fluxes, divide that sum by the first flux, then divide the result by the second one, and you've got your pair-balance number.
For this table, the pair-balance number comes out 0.256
